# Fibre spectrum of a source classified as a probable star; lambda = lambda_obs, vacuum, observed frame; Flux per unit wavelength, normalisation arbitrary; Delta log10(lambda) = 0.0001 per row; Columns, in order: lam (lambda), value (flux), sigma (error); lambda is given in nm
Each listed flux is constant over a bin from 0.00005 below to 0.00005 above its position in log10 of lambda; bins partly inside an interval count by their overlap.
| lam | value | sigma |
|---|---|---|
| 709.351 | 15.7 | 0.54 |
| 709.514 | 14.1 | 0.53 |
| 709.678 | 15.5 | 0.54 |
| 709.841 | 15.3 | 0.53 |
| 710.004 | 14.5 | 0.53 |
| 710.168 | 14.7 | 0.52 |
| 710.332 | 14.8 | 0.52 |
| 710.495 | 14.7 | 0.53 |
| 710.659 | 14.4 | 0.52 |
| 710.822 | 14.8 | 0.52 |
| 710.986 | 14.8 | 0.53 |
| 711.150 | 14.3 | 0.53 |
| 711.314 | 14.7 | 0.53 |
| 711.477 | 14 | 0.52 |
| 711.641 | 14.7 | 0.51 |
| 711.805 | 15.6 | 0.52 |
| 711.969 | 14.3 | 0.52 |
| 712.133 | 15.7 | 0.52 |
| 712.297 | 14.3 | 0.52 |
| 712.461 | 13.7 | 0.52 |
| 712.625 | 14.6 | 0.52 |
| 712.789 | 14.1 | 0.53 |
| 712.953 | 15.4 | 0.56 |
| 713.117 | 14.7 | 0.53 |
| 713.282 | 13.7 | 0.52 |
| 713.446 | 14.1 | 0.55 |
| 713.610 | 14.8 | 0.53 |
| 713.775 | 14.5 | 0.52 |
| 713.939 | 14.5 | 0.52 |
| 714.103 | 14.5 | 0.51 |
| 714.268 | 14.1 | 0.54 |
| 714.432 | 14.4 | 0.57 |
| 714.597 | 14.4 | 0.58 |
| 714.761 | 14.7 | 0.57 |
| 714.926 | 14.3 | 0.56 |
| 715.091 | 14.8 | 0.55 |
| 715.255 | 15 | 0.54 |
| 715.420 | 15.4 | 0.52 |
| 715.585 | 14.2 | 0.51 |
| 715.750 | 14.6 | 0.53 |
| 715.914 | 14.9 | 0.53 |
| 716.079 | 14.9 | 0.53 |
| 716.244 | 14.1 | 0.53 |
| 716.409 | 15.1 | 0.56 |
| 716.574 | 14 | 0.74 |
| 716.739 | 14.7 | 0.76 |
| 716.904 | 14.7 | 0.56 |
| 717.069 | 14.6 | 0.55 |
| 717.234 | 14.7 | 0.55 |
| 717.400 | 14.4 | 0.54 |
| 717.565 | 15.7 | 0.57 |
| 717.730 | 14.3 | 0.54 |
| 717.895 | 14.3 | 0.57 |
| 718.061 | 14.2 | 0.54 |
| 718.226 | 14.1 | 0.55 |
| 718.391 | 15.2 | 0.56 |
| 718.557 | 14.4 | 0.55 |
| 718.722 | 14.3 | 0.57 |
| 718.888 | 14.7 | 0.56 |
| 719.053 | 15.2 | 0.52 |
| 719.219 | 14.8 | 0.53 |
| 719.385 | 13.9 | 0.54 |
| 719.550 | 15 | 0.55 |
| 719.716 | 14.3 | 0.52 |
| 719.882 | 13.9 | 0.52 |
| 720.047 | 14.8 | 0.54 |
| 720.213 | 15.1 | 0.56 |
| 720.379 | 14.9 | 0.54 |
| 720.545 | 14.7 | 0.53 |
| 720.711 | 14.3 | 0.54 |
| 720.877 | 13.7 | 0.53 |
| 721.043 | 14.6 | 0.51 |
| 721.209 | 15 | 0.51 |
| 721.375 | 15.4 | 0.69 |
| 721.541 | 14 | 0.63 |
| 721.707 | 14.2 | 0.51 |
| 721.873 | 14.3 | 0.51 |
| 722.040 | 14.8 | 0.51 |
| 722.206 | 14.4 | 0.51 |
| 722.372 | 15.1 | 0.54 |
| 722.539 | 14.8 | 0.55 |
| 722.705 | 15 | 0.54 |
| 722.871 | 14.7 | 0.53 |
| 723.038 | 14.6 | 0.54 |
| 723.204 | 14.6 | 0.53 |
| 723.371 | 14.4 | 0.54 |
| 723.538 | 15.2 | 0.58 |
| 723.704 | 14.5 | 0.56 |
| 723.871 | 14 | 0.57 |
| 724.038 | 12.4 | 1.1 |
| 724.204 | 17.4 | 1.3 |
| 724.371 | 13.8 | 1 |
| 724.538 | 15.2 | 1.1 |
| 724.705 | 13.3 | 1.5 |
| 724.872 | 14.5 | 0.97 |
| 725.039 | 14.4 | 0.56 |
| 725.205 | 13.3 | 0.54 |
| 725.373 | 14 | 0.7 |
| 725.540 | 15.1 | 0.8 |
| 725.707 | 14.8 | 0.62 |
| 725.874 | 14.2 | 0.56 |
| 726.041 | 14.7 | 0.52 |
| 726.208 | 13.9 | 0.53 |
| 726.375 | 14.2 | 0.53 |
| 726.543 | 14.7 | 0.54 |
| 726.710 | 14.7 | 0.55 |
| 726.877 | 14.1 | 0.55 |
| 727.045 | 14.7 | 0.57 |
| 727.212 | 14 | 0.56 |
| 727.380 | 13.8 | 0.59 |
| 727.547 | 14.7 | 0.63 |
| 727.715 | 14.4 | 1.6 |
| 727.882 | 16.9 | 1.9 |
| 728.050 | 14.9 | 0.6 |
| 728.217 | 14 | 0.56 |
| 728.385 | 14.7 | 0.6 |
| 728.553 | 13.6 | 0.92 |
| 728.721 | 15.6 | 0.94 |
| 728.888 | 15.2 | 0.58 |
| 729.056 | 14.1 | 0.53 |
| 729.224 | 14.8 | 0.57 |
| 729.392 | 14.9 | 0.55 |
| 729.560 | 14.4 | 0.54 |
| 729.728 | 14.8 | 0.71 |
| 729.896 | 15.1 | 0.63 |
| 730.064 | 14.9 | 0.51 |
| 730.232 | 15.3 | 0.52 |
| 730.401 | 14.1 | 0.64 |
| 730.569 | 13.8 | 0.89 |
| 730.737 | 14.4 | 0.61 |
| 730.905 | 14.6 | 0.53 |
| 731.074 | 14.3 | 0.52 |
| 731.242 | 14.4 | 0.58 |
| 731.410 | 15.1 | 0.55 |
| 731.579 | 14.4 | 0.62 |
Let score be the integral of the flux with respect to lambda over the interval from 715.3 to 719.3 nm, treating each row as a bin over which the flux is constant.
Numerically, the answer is 58.6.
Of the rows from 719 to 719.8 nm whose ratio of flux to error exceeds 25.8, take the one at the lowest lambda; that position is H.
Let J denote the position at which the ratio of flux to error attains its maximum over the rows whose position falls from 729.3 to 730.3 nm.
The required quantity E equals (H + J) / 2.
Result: 724.64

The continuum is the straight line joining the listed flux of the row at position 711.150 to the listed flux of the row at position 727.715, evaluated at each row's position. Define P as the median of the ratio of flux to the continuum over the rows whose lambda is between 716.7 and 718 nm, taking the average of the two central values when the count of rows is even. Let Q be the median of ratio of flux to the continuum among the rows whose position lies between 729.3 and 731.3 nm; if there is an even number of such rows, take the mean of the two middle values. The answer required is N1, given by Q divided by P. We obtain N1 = 0.98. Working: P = 1.02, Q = 1.01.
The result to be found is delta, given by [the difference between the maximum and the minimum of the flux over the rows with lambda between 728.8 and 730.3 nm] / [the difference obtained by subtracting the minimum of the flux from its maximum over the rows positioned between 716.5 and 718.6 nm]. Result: 0.7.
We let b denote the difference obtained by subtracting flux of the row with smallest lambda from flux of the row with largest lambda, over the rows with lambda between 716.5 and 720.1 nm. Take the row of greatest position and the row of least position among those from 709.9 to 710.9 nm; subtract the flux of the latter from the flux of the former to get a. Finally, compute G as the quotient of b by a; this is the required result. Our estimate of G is 2.7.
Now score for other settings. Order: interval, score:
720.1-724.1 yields 58.2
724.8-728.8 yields 58.0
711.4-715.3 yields 56.7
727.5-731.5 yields 58.8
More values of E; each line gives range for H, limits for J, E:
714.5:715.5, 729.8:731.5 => 722.66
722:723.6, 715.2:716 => 718.73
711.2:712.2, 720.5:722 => 716.26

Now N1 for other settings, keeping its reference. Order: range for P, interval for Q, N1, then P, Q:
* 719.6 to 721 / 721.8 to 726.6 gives 1.00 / 1.01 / 1.01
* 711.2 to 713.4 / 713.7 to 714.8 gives 0.99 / 1.02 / 1.01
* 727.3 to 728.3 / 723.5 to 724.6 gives 1.00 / 1.01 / 1.01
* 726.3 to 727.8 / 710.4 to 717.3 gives 1.02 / 1.00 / 1.02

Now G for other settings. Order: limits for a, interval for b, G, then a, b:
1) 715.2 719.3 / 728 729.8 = 0.5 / -0.2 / -0.10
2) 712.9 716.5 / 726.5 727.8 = 1.0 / -0.3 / -0.30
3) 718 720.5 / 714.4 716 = 0.7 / 0.7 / 0.50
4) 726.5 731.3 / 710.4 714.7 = 1.0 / -0.3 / -0.30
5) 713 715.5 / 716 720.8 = -0.9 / 0.7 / -0.60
